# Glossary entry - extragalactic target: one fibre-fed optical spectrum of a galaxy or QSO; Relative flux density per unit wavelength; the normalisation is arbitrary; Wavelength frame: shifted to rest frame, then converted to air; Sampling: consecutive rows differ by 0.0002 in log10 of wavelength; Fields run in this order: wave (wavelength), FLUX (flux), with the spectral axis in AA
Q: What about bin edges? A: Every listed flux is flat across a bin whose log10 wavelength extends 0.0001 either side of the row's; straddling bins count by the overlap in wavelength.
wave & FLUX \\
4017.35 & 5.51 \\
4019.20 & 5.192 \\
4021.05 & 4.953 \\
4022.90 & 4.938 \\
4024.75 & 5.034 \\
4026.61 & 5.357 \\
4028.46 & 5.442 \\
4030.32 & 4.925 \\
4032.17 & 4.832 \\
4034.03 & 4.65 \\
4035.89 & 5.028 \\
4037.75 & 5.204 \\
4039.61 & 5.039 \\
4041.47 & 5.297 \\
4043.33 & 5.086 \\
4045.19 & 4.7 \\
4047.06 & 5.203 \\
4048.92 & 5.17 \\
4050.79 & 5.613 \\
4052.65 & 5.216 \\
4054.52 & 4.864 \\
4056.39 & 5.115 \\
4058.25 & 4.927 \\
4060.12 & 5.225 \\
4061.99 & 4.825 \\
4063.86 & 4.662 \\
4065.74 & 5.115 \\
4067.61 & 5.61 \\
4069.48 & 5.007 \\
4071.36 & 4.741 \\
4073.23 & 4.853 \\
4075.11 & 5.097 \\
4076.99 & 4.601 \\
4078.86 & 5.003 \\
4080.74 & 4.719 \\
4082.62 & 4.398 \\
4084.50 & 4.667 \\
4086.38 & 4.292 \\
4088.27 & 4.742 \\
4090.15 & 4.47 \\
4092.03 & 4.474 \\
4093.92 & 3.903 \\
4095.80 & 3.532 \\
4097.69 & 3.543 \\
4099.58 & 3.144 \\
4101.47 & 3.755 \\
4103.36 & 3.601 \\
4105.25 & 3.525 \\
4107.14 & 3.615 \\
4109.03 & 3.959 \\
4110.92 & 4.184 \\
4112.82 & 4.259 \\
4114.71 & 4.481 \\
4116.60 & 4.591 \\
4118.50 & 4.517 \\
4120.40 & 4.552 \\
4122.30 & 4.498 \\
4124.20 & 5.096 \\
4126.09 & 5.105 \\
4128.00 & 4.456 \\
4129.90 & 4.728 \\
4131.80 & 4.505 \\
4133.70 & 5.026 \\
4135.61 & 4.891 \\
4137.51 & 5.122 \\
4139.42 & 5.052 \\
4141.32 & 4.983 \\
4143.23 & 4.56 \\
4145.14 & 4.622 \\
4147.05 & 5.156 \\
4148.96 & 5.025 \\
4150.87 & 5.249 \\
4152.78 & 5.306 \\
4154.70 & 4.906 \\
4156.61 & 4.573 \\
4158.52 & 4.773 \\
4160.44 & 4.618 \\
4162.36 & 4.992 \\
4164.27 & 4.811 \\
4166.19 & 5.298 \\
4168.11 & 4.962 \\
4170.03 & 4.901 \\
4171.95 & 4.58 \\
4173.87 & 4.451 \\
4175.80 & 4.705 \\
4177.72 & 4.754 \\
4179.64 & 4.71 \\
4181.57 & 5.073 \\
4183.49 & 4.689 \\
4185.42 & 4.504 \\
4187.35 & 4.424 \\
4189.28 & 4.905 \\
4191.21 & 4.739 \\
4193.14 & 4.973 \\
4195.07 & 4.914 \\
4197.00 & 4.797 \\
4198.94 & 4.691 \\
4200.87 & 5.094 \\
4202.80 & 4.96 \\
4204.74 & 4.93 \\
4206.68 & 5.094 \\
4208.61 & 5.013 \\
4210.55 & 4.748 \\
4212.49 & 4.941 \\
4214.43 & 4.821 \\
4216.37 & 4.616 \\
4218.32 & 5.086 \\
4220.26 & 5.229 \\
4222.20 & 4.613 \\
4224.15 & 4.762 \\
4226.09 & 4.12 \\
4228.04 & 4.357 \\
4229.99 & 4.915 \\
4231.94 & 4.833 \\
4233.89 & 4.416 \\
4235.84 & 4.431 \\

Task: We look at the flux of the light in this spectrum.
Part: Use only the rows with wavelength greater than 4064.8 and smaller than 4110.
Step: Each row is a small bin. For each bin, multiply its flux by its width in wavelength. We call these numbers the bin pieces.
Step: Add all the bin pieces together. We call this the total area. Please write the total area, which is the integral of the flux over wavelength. 196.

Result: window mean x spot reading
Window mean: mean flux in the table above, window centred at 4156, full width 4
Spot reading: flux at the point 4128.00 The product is 21.1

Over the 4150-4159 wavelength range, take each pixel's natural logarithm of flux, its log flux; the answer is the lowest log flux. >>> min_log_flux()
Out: 1.52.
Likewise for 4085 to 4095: 1.36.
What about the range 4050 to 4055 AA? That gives 1.58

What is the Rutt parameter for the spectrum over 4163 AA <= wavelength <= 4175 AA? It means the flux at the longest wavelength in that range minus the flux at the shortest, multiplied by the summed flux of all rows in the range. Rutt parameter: -10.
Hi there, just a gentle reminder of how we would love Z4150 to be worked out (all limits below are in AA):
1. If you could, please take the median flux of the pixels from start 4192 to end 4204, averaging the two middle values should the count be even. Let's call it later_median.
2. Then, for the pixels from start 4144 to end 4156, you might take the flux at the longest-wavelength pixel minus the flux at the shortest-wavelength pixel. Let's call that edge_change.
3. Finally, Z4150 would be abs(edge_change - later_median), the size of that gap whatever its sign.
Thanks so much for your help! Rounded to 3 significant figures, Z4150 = 4.65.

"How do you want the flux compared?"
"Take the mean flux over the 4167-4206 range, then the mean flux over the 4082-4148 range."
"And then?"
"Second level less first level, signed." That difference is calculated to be -0.39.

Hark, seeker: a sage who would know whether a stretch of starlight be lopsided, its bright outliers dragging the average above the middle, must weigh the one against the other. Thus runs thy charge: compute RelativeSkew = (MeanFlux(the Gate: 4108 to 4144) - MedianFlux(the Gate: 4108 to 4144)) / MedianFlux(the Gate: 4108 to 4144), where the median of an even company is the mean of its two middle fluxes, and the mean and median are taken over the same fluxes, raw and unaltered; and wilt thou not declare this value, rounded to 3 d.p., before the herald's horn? 0.022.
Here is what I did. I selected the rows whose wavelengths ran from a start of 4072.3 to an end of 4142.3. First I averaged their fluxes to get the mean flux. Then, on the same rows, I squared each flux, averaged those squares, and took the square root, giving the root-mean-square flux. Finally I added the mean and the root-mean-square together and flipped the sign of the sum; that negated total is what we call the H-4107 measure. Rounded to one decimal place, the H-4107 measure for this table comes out -8.9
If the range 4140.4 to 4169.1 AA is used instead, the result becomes -9.9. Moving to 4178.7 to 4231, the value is -9.6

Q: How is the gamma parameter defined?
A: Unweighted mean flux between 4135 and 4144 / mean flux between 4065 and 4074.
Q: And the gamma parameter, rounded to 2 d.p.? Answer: 0.97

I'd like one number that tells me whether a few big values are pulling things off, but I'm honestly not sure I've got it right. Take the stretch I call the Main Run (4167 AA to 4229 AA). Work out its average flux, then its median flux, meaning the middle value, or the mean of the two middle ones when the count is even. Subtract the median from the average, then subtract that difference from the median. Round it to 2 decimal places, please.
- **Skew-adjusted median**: 4.77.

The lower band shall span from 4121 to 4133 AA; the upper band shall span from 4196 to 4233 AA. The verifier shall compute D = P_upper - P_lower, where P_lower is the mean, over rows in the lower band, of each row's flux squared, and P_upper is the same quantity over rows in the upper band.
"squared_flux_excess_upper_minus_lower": 1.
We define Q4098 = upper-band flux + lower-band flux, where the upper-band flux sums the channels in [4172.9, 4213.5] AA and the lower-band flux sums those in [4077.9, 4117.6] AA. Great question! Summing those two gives 188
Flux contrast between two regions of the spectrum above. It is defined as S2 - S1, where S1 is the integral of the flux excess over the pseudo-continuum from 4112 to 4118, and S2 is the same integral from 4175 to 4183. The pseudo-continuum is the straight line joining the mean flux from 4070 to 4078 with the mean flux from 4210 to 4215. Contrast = 2.0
